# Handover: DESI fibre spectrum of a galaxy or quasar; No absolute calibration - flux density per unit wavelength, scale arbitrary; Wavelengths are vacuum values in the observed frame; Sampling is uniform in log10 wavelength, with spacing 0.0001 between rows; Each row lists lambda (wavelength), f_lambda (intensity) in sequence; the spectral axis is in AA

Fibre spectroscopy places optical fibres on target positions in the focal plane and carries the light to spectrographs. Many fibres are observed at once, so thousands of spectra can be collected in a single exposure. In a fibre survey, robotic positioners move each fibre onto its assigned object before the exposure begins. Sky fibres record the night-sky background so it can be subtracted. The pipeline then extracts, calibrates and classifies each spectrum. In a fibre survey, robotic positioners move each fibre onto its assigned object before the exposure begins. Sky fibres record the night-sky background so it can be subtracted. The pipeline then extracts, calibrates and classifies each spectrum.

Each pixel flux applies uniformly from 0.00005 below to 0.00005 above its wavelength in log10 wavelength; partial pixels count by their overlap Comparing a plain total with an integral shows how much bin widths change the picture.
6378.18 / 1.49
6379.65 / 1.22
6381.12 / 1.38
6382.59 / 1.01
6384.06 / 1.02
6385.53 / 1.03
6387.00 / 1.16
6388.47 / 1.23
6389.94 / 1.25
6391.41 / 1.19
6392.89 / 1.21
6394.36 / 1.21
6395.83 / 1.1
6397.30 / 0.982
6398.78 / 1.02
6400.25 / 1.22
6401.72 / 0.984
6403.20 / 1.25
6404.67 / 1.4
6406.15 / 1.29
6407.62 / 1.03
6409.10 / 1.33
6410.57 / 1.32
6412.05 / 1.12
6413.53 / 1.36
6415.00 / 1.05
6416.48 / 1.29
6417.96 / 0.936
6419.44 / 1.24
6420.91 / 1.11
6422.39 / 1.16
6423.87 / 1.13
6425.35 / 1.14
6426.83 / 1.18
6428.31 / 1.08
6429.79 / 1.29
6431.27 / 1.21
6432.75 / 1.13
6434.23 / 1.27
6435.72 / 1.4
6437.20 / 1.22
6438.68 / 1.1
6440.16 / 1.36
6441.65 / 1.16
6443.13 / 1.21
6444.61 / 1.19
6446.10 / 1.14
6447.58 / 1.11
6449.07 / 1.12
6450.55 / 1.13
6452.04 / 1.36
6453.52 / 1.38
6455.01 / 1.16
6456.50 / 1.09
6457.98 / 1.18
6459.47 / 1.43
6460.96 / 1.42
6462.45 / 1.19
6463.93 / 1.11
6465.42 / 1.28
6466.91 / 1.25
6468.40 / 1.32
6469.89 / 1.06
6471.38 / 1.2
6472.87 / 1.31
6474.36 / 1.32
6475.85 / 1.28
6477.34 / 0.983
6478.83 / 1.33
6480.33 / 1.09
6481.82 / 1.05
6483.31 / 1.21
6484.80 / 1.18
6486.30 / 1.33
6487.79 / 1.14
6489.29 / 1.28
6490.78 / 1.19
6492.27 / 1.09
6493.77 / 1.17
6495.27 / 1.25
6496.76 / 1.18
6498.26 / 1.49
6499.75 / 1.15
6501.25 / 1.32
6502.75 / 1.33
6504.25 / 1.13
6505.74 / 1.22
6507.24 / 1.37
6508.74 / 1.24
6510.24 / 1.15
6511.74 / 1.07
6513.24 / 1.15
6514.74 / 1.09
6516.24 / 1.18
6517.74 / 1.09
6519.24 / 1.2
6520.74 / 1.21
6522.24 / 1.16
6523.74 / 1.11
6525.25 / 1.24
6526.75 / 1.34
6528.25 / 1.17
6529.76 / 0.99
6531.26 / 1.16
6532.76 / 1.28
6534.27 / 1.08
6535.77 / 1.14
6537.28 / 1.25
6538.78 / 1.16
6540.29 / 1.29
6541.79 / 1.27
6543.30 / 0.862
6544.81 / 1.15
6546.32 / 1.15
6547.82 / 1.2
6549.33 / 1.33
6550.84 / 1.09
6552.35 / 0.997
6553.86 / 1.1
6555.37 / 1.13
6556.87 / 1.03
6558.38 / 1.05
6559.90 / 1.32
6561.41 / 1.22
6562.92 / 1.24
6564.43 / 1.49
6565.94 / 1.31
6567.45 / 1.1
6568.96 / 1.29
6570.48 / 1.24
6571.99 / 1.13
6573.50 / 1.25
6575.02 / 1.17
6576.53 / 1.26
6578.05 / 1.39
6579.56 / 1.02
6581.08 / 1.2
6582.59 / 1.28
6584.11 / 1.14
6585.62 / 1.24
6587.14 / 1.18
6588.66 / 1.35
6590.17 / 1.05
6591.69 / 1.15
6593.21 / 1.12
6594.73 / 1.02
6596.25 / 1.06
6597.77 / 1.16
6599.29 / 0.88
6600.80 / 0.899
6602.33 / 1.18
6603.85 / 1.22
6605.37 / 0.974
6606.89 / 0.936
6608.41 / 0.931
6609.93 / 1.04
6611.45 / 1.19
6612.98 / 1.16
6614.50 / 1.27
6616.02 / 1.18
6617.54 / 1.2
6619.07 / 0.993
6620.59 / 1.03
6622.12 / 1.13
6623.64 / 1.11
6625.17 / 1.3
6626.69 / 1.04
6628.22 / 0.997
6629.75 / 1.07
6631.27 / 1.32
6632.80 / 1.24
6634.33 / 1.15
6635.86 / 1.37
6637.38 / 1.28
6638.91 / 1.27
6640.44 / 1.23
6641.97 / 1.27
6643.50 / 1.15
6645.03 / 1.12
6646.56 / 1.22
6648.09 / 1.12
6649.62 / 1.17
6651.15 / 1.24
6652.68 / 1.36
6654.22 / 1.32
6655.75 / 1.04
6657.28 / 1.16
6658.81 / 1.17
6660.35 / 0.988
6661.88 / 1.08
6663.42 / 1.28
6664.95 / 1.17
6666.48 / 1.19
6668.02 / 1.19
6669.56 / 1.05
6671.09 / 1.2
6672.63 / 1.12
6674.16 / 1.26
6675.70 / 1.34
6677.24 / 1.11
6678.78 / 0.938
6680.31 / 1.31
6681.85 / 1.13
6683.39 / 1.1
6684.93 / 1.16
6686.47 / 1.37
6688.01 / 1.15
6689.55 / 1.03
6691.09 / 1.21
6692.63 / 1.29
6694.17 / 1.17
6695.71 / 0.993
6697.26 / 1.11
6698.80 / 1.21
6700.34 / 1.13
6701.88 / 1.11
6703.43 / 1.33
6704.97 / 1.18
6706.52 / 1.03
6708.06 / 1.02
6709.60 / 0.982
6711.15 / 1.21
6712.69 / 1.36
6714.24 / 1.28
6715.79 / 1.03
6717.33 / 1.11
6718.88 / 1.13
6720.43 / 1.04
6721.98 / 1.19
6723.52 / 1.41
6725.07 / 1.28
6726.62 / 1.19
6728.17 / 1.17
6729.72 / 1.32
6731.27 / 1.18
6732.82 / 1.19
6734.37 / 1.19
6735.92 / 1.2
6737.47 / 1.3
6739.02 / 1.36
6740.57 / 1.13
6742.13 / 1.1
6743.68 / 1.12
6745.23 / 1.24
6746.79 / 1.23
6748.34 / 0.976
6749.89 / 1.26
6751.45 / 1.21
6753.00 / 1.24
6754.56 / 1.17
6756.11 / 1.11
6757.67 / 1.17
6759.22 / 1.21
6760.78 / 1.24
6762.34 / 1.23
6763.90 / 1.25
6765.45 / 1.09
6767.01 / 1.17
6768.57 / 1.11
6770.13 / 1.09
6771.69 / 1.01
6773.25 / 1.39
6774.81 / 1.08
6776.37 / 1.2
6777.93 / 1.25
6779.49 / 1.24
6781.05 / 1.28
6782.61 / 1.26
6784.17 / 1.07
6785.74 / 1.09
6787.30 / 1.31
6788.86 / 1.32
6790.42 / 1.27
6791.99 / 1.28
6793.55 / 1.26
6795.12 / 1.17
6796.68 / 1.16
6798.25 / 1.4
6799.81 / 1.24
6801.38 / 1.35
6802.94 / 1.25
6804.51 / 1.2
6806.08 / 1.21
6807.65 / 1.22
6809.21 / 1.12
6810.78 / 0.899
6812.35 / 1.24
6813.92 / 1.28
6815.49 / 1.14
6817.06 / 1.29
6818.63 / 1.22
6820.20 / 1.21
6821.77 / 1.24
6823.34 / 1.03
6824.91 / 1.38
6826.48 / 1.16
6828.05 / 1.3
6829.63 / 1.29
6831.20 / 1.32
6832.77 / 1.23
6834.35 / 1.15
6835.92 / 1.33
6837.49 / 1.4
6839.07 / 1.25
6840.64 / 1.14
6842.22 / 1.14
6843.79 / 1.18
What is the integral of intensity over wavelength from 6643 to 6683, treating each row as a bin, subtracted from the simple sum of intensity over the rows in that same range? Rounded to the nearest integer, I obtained -16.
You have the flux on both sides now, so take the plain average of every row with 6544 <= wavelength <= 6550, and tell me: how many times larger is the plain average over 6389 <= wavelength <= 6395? 1.01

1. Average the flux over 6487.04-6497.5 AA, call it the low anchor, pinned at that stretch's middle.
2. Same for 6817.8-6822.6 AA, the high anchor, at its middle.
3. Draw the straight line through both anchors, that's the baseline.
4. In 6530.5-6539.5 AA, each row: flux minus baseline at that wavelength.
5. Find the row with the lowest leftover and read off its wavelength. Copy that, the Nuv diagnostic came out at 6534.27 AA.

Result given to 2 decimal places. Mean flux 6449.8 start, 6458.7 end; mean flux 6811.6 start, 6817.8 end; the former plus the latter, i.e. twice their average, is 2.45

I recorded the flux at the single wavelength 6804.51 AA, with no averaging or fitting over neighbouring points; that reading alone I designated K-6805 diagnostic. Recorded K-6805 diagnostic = 1.2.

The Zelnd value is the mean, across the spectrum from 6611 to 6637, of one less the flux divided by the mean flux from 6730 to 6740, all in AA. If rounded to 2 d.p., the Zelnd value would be 0.06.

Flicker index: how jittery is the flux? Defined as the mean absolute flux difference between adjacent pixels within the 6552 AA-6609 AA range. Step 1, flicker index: 0.128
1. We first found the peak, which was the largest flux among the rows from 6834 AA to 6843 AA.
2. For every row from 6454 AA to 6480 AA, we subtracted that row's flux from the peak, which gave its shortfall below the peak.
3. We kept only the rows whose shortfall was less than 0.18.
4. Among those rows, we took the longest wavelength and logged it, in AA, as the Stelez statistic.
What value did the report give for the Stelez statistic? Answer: 6478.83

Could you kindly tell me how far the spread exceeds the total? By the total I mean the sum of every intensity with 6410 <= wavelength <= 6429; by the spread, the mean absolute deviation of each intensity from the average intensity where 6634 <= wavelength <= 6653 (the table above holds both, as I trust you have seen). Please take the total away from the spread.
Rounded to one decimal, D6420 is -15.0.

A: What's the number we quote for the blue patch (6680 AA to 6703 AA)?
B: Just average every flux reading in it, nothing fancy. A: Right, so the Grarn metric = 1.16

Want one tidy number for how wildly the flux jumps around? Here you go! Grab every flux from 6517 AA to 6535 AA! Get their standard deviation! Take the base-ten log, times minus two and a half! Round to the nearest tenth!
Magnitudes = 2.6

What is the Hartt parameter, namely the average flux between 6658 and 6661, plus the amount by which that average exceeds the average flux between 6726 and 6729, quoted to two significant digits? 0.98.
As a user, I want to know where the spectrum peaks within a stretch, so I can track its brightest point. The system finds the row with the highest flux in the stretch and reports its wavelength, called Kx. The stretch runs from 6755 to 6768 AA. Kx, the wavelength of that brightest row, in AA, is 6763.90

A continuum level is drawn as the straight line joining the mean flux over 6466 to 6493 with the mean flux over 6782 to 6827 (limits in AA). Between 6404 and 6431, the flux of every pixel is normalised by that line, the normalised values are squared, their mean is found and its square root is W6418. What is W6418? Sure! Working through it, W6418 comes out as 1.00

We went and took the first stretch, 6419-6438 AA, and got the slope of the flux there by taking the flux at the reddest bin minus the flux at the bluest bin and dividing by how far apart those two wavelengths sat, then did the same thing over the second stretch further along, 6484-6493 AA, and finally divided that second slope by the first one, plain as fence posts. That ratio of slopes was 11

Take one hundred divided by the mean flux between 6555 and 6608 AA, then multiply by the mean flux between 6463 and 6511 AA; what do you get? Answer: 105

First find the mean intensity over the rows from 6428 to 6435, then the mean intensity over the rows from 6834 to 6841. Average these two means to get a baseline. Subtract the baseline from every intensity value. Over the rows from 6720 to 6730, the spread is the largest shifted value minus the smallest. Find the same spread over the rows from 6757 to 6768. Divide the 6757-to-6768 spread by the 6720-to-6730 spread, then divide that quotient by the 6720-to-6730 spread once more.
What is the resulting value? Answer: 1.2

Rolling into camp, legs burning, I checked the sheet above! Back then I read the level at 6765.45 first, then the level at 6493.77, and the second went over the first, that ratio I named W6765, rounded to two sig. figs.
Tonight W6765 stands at 1.1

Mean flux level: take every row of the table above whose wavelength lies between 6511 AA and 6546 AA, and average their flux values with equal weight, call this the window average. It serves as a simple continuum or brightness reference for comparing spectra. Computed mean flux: 1.158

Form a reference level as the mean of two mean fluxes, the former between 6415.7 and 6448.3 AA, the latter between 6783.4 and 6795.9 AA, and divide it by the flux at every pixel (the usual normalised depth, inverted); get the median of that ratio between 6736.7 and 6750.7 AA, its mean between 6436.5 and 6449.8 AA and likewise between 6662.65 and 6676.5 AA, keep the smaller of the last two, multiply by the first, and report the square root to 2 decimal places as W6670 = 0.99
